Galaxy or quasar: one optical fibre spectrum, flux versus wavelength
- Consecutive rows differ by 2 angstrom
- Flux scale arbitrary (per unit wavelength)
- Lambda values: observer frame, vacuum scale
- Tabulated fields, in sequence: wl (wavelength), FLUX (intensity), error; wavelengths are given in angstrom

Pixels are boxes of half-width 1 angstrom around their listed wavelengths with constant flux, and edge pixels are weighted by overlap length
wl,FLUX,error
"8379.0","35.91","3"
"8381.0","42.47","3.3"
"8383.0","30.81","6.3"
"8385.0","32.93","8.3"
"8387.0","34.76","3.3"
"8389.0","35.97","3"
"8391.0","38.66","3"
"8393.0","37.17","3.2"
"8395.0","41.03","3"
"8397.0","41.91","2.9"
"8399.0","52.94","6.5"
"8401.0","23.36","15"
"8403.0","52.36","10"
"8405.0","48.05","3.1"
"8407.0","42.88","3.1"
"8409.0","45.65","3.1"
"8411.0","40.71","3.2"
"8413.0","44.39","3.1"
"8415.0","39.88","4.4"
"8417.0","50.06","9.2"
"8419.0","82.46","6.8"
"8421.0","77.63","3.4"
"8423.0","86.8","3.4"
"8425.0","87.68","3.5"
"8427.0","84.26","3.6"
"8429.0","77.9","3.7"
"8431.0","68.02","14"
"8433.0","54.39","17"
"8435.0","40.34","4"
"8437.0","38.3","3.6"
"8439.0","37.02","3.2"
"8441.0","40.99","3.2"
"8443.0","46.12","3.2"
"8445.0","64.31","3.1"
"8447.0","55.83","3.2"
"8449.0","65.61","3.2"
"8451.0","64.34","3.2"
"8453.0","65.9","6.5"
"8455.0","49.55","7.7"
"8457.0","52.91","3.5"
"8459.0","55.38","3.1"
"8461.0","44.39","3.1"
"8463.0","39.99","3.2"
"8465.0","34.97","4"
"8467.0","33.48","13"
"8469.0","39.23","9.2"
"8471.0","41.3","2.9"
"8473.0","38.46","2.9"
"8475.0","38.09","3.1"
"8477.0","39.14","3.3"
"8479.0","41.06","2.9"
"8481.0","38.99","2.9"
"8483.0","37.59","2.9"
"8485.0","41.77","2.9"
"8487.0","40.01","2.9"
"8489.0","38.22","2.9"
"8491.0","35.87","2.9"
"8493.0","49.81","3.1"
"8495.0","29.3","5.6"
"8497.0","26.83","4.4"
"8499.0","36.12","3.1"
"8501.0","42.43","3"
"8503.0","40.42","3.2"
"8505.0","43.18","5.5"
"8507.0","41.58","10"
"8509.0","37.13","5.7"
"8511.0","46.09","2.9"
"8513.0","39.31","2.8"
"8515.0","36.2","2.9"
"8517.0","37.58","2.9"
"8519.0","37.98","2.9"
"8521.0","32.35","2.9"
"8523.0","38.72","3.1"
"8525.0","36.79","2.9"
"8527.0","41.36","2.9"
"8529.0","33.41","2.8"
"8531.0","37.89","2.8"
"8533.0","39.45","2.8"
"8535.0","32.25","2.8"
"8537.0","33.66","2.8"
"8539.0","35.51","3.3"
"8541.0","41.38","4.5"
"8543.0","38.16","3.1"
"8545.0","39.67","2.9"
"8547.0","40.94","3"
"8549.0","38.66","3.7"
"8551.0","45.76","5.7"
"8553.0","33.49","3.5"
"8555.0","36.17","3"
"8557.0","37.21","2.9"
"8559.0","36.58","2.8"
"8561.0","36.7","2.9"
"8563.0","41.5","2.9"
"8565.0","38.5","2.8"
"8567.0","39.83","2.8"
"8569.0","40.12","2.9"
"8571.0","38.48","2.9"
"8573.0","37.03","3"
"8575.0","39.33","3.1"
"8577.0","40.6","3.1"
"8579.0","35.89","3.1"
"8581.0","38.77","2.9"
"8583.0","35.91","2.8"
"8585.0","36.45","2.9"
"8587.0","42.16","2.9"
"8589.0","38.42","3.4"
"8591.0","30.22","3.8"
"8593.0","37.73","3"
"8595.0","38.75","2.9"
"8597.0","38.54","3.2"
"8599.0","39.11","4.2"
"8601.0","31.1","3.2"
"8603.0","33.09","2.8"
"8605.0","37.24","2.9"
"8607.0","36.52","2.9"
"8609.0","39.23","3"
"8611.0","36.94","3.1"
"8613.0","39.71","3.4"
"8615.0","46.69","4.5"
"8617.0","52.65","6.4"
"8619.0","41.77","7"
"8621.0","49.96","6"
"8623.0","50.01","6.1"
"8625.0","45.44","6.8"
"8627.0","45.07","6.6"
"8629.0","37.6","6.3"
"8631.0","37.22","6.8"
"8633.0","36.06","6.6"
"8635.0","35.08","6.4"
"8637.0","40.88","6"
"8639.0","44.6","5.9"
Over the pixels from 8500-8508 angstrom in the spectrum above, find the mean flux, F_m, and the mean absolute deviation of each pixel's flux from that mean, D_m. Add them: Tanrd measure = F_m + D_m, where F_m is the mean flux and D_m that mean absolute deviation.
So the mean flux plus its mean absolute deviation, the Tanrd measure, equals 43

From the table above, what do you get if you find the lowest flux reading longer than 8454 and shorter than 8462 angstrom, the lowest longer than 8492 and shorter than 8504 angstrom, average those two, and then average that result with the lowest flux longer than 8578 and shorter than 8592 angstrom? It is 33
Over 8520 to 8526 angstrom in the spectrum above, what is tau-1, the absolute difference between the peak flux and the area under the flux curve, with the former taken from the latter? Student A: 177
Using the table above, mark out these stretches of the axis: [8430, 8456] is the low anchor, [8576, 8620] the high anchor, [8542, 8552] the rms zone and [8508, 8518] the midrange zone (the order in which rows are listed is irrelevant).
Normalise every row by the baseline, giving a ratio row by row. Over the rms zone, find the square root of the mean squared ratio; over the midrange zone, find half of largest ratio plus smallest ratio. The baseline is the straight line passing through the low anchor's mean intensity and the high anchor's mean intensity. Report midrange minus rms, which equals -0.1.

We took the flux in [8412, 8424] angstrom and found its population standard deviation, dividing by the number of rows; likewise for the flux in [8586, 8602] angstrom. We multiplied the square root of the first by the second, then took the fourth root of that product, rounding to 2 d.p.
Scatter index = 2.03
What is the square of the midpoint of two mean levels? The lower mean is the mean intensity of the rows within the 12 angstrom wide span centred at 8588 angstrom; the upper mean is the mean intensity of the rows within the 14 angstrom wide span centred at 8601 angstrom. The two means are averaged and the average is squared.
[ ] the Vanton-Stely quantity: 1338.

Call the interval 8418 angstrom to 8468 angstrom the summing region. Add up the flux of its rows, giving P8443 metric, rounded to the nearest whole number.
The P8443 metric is 1449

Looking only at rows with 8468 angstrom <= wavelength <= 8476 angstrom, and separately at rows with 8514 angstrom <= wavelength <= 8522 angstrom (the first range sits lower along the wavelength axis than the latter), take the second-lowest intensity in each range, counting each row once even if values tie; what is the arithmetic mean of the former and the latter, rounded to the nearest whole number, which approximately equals 37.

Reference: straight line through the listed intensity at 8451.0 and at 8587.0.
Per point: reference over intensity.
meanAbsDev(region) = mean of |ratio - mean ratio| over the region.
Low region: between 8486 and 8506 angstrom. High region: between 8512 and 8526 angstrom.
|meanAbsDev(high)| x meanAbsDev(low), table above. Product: 0.0148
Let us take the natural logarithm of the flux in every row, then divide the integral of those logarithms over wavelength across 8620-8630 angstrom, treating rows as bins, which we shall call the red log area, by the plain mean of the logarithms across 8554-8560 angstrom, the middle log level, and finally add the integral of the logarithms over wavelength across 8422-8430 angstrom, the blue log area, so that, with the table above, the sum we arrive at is 46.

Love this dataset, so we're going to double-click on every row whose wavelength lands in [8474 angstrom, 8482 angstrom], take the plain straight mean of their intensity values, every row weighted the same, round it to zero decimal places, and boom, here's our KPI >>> 39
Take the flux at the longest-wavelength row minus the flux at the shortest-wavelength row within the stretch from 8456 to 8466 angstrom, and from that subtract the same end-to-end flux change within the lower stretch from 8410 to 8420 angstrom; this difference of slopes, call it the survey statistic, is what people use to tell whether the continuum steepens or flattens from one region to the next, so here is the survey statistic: -60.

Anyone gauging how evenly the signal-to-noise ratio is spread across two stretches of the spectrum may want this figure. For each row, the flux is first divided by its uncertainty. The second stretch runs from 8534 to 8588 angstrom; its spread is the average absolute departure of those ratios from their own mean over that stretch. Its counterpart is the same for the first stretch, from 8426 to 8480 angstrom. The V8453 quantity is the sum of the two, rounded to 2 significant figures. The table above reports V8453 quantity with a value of 5.6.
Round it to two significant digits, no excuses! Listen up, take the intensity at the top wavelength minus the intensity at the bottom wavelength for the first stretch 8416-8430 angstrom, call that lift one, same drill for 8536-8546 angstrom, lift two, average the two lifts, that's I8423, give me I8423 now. 17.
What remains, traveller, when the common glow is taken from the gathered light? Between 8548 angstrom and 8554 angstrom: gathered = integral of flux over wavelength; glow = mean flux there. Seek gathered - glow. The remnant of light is 197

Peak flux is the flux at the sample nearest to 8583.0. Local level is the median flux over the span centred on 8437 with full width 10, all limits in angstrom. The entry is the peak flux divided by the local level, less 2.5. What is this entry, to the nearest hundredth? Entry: -1.61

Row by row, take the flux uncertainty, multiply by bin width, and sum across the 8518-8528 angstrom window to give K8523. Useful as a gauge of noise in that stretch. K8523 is 29.4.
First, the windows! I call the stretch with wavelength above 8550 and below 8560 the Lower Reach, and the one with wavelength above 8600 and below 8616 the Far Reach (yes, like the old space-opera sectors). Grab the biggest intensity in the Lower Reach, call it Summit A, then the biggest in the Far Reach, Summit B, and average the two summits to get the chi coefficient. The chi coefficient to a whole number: 46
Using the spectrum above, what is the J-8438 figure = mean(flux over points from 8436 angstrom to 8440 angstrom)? 37.7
